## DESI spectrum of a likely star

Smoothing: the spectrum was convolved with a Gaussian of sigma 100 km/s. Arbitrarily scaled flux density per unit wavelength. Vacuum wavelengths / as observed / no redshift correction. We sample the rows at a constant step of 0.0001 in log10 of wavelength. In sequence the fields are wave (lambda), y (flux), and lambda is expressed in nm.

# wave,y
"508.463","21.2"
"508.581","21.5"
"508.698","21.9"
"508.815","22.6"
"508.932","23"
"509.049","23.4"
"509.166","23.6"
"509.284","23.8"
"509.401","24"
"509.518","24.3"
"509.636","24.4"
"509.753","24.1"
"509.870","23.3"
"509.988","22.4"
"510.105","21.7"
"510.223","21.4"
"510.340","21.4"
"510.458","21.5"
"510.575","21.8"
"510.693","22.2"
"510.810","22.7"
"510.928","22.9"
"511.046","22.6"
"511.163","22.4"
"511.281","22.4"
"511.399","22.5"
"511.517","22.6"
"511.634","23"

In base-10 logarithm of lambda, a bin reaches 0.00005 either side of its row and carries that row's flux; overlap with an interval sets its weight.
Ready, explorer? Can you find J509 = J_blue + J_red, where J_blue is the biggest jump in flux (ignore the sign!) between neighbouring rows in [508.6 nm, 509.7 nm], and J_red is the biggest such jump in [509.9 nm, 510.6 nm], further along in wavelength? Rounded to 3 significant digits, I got 1.40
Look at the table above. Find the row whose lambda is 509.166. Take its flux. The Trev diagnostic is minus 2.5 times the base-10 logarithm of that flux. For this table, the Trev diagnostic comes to -3.43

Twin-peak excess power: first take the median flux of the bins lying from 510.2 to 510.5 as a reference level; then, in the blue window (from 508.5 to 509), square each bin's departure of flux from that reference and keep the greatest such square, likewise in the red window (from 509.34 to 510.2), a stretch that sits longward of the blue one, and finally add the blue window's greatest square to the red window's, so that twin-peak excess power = 11.6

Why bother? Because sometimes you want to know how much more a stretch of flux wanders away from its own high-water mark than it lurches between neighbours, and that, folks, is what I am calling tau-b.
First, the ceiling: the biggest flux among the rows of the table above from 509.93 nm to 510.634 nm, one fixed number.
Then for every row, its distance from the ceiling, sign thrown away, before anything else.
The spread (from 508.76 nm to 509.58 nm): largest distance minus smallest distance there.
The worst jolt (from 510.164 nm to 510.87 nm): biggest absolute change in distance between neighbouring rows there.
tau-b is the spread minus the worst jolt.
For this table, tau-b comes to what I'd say 1.3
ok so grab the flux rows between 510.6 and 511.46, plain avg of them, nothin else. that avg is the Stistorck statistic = 22.5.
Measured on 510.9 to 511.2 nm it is 22.6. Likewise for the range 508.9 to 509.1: 23.2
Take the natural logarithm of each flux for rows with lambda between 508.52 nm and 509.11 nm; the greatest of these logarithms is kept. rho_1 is 3.15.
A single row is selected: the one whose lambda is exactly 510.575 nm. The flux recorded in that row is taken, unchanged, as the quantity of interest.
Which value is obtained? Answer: 21.8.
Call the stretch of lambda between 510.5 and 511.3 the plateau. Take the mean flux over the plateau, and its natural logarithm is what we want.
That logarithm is 3.11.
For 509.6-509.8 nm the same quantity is 3.19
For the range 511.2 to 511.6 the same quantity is 3.11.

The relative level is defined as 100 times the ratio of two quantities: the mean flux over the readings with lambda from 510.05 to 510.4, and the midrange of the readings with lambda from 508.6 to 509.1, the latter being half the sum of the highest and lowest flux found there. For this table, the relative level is 95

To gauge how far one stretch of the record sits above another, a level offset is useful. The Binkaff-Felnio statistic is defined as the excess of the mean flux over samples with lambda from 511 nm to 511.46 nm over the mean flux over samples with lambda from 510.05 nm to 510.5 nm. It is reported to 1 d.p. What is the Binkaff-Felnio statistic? 1.0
